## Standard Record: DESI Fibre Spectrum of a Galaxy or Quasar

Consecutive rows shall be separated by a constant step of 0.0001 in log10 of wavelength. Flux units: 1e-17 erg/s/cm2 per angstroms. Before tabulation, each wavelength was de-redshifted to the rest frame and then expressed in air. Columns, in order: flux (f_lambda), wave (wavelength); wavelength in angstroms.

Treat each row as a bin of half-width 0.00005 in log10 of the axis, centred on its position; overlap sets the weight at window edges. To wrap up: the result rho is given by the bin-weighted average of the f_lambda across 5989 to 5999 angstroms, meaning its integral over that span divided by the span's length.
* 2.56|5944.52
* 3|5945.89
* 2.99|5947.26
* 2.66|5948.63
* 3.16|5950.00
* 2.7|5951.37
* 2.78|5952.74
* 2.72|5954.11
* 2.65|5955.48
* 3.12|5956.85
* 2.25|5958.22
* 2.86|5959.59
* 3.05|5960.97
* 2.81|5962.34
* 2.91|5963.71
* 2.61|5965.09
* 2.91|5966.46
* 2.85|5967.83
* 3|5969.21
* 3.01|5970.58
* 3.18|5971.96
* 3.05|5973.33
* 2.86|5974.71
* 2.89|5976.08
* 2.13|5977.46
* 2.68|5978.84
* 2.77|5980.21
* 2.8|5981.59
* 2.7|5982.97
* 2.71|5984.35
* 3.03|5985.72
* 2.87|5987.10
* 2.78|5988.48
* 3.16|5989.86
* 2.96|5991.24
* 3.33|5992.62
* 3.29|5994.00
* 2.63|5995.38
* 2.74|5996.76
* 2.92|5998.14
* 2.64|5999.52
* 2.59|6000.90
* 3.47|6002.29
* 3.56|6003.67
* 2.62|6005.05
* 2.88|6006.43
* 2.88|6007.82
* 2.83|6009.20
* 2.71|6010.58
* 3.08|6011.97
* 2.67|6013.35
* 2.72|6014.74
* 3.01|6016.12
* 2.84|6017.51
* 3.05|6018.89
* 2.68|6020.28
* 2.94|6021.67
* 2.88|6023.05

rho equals 2.99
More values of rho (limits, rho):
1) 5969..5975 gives 3.03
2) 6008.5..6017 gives 2.84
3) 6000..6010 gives 2.97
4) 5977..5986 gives 2.69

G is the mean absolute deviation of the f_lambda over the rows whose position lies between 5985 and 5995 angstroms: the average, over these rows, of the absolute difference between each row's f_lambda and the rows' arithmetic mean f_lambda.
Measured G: 0.17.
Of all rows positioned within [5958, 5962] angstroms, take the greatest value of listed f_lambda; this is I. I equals 3.05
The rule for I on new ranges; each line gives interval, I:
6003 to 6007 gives 3.56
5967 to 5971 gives 3.01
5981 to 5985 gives 2.8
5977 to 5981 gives 2.77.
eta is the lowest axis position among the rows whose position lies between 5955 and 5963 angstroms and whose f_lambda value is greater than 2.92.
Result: 5956.85 angstroms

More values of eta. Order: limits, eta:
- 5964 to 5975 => 5969.21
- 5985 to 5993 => 5985.72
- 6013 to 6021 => 6016.12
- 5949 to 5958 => 5950.00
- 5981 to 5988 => 5985.72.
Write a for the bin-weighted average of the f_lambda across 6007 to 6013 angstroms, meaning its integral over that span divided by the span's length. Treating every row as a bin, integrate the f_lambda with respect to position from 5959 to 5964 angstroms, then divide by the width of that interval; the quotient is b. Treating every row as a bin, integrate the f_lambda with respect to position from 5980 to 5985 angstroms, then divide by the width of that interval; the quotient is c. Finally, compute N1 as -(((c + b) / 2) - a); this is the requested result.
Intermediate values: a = 2.86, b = 2.91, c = 2.74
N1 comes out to 0.04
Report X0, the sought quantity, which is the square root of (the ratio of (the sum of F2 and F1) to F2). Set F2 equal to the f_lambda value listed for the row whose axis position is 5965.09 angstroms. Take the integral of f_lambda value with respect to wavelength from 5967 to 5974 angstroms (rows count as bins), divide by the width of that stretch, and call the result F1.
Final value 1.47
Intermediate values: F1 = 3.02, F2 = 2.61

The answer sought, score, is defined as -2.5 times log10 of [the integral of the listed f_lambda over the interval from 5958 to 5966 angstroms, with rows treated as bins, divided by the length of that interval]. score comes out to -1.11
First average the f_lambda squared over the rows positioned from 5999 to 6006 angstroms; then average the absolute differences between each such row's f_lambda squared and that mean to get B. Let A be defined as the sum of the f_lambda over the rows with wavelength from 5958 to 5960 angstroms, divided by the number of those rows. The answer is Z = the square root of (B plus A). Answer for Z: 2.3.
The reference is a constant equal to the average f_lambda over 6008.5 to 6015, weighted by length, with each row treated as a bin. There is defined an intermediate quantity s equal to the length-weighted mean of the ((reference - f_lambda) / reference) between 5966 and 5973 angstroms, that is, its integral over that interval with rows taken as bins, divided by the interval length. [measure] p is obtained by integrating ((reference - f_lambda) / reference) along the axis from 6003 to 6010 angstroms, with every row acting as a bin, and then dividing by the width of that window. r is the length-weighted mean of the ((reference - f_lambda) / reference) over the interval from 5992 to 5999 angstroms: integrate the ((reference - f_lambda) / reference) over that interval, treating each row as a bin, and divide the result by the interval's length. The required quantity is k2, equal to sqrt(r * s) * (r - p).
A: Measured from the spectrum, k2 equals -0.0005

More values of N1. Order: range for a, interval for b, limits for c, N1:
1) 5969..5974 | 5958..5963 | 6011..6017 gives 0.25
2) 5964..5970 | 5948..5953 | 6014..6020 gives -0.01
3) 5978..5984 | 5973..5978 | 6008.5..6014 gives -0.06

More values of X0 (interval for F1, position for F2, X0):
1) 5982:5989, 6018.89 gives 1.39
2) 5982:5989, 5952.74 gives 1.42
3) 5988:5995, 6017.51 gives 1.45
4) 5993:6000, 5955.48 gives 1.44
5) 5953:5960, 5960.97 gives 1.38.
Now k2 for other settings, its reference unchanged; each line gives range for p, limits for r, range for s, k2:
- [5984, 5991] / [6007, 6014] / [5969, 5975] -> 0.0009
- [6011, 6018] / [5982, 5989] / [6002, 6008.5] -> 0.0003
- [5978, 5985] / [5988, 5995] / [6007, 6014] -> -0.0042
